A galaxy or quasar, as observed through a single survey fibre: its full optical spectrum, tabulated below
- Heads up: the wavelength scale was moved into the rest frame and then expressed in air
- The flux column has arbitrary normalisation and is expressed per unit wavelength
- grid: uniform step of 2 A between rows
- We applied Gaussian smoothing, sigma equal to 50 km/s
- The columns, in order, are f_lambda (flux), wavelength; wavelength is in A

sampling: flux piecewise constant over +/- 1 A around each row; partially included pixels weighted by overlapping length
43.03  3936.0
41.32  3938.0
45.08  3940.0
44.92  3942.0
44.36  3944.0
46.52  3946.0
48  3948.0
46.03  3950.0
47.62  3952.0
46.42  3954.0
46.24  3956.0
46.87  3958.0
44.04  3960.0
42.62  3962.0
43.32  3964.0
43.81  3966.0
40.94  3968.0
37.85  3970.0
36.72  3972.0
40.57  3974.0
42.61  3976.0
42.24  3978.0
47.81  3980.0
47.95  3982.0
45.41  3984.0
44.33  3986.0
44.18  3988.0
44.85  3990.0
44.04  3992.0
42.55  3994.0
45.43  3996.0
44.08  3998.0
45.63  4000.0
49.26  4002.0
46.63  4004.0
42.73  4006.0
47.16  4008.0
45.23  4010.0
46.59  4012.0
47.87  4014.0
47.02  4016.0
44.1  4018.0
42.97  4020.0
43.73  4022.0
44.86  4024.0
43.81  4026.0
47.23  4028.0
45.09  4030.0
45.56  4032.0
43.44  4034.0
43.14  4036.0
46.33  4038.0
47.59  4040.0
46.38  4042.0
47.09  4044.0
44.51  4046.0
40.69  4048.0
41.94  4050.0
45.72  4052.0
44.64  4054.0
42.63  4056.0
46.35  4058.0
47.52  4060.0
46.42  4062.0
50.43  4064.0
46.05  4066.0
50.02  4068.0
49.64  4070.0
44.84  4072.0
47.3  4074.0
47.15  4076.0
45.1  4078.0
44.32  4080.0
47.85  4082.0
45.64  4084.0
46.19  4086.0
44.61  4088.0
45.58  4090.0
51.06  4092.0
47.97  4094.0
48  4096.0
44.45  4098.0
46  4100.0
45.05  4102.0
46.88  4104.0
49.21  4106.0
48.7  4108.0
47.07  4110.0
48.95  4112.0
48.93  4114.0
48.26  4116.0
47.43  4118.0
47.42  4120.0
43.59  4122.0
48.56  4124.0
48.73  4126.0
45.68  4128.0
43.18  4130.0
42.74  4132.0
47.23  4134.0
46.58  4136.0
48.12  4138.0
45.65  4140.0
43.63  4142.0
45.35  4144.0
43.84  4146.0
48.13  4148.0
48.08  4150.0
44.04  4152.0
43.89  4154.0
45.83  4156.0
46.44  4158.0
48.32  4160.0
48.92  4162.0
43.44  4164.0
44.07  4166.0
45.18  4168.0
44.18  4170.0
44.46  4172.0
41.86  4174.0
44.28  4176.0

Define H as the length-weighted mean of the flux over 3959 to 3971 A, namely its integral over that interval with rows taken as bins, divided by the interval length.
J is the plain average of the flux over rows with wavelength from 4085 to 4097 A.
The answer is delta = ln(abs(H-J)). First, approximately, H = 42.1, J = 47.2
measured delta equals 1.6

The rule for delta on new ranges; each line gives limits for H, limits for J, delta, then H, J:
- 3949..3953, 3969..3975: 2.1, 46.8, 38.4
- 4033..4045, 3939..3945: -0.1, 45.7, 44.8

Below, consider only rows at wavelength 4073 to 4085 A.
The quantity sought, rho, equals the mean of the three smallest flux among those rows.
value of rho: 45.0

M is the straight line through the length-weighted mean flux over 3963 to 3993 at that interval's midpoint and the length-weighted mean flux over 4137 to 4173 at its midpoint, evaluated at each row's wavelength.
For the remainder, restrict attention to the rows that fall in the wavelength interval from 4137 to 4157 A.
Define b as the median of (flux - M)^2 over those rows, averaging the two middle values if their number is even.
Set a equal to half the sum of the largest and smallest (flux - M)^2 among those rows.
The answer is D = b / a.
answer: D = 0.78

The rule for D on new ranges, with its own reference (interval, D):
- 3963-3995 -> 0.09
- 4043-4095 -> 0.22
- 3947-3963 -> 0.89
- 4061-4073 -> 0.85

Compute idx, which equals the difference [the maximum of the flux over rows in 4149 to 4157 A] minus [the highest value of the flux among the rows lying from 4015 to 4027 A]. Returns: 1.1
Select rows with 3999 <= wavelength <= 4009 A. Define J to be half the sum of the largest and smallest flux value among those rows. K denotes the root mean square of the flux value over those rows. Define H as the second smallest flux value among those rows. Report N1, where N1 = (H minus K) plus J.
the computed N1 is 45.3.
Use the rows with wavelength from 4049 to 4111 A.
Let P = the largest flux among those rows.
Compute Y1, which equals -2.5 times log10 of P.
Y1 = -4.27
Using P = 51.06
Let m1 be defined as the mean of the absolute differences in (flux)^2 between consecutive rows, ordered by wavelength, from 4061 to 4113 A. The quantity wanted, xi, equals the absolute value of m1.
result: 207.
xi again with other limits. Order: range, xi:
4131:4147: 187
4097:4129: 151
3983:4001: 111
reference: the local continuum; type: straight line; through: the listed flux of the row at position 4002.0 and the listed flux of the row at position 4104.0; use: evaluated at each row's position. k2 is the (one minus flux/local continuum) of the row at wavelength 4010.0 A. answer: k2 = 0.08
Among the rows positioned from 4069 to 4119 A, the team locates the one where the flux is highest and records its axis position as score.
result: 4092.0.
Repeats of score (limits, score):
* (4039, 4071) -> 4064.0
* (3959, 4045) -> 4002.0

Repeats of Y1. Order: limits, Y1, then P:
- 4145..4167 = -4.22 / 48.92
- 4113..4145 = -4.22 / 48.93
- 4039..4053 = -4.19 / 47.59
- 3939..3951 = -4.20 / 48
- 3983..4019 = -4.23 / 49.26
